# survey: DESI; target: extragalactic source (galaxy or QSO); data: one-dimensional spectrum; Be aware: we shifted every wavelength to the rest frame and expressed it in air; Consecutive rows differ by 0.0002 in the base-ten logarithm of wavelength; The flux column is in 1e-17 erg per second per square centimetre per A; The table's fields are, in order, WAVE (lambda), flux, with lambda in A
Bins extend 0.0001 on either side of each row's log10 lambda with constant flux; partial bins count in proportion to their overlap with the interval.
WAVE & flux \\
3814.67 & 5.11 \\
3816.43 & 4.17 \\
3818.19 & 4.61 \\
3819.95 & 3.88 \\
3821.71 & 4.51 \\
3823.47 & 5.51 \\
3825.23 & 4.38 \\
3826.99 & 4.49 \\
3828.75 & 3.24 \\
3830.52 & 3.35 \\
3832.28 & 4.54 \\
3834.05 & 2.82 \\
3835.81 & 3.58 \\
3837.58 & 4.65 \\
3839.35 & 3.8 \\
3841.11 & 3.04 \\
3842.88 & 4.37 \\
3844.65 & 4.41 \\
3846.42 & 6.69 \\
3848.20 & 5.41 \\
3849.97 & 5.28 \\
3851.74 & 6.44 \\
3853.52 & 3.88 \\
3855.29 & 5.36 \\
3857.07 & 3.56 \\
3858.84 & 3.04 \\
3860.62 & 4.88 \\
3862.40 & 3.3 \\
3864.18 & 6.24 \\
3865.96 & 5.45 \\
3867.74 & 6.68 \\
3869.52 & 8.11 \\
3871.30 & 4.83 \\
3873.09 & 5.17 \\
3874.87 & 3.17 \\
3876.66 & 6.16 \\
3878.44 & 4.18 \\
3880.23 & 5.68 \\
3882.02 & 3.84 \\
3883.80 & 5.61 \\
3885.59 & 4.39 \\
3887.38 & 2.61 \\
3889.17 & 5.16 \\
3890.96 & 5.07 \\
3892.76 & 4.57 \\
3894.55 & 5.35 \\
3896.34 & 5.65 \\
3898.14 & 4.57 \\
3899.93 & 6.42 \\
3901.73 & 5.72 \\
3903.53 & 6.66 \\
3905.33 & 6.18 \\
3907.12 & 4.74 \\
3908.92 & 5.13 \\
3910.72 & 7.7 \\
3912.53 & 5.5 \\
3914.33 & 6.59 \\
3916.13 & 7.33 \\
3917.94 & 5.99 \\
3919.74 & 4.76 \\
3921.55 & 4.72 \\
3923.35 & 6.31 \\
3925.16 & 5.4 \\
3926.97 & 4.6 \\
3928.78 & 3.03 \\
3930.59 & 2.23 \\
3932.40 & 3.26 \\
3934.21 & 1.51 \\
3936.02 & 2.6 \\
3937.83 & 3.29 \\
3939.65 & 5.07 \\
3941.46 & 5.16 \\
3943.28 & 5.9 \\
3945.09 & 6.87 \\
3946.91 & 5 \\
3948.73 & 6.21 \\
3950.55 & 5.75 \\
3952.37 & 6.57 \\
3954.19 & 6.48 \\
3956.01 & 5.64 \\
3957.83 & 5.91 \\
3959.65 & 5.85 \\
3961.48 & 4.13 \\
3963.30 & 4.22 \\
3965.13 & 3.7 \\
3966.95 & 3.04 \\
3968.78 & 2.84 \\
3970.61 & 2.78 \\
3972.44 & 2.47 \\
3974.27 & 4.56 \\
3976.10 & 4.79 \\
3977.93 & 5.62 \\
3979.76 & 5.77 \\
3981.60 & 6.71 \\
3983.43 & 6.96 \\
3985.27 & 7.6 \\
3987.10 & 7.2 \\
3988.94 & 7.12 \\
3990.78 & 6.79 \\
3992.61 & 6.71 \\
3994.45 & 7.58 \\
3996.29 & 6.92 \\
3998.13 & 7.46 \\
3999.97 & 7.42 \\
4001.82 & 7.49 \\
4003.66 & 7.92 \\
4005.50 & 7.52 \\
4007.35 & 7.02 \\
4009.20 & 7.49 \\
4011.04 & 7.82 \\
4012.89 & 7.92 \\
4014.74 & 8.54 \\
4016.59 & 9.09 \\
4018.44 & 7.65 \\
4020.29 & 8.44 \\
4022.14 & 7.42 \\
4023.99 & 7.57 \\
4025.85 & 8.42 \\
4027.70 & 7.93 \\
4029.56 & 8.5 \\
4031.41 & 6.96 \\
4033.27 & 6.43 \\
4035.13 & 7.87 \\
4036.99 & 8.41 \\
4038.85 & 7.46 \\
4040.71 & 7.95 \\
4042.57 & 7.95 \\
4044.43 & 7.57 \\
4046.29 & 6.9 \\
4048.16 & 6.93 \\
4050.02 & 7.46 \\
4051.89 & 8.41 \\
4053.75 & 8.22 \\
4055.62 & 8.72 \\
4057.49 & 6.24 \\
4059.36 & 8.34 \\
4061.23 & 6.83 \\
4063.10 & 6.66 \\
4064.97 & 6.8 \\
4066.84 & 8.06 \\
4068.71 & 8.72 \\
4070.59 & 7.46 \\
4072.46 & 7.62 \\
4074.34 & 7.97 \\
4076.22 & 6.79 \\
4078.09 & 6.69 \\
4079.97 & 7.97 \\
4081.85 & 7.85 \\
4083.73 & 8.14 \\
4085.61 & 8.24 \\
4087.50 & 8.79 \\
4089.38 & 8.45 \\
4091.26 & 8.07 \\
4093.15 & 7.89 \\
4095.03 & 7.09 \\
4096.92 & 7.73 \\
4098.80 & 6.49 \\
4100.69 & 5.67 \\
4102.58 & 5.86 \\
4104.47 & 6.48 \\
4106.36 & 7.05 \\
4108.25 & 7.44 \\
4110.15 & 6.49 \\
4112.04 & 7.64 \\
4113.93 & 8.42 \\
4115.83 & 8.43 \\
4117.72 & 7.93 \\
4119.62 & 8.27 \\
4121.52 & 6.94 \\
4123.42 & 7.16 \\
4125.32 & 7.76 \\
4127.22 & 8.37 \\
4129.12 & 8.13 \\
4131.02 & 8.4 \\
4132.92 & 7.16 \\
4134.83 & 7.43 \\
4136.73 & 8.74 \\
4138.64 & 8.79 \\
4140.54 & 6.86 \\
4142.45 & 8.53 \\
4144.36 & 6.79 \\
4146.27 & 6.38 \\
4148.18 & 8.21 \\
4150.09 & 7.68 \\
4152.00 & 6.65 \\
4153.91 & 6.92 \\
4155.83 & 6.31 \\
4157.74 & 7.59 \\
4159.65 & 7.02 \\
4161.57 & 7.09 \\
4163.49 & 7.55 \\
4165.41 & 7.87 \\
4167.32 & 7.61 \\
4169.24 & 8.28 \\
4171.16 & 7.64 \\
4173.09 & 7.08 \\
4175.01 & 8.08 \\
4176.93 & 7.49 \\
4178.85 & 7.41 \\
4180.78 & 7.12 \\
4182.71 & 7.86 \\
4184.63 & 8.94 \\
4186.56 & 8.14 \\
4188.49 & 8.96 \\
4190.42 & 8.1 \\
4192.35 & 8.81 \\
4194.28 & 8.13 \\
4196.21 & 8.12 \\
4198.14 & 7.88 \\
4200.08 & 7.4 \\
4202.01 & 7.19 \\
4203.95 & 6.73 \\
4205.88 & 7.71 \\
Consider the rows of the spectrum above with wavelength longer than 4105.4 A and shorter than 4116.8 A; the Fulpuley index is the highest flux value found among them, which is 8.43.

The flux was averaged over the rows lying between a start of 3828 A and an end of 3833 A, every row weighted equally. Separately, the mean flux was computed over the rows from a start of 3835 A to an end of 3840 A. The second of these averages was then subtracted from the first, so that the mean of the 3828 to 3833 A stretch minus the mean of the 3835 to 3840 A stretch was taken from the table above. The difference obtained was -0.3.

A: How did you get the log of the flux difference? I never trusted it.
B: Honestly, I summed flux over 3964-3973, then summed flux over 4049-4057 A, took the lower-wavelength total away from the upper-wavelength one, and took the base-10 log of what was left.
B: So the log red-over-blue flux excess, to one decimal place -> 1.3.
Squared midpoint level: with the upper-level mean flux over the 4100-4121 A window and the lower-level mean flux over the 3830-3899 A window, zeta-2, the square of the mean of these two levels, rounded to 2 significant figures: 36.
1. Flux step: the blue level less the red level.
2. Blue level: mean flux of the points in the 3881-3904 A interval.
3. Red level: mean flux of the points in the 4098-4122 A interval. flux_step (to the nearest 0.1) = -2.1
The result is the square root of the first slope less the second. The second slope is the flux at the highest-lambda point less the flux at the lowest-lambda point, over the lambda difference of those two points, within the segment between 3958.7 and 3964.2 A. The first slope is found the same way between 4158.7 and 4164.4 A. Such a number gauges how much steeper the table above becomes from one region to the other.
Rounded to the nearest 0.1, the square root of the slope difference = 0.8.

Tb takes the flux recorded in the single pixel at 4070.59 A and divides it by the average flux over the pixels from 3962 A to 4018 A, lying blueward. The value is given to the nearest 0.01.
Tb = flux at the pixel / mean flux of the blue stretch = 1.18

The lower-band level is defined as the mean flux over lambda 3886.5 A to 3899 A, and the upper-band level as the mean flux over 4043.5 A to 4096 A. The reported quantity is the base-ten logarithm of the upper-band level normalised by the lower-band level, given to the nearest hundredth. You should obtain 0.21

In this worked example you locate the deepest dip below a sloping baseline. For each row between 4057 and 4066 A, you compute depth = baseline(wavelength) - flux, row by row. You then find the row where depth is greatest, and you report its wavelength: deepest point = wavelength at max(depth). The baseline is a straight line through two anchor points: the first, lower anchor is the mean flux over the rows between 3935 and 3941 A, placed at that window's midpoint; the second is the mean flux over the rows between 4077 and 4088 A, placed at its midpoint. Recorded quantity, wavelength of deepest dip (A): 4057.49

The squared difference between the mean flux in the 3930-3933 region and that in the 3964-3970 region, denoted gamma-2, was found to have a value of 0.2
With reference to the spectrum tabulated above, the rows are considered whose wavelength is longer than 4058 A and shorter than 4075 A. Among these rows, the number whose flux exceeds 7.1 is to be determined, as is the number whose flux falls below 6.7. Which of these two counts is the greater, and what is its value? 6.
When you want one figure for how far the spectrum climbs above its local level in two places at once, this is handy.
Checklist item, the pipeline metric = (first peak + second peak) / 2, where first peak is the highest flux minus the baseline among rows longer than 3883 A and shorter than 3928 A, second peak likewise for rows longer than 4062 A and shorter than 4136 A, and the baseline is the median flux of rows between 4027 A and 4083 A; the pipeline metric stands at 0.51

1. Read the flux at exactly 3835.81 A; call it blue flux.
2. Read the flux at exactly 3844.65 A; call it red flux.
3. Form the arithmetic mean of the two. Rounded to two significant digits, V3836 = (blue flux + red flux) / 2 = 4.0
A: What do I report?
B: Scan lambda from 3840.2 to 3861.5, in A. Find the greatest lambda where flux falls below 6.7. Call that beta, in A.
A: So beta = 3860.62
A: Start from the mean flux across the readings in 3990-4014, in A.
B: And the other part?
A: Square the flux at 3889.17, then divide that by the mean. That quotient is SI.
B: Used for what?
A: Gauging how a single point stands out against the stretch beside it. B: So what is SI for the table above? 3.6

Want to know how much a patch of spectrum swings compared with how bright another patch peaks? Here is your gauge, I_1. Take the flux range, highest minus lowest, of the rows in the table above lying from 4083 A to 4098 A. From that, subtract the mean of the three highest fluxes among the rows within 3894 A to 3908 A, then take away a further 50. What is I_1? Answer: -54.7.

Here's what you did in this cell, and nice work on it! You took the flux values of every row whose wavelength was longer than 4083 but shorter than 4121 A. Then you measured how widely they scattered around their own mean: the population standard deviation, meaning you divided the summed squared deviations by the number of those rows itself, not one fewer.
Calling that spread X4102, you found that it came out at 0.9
